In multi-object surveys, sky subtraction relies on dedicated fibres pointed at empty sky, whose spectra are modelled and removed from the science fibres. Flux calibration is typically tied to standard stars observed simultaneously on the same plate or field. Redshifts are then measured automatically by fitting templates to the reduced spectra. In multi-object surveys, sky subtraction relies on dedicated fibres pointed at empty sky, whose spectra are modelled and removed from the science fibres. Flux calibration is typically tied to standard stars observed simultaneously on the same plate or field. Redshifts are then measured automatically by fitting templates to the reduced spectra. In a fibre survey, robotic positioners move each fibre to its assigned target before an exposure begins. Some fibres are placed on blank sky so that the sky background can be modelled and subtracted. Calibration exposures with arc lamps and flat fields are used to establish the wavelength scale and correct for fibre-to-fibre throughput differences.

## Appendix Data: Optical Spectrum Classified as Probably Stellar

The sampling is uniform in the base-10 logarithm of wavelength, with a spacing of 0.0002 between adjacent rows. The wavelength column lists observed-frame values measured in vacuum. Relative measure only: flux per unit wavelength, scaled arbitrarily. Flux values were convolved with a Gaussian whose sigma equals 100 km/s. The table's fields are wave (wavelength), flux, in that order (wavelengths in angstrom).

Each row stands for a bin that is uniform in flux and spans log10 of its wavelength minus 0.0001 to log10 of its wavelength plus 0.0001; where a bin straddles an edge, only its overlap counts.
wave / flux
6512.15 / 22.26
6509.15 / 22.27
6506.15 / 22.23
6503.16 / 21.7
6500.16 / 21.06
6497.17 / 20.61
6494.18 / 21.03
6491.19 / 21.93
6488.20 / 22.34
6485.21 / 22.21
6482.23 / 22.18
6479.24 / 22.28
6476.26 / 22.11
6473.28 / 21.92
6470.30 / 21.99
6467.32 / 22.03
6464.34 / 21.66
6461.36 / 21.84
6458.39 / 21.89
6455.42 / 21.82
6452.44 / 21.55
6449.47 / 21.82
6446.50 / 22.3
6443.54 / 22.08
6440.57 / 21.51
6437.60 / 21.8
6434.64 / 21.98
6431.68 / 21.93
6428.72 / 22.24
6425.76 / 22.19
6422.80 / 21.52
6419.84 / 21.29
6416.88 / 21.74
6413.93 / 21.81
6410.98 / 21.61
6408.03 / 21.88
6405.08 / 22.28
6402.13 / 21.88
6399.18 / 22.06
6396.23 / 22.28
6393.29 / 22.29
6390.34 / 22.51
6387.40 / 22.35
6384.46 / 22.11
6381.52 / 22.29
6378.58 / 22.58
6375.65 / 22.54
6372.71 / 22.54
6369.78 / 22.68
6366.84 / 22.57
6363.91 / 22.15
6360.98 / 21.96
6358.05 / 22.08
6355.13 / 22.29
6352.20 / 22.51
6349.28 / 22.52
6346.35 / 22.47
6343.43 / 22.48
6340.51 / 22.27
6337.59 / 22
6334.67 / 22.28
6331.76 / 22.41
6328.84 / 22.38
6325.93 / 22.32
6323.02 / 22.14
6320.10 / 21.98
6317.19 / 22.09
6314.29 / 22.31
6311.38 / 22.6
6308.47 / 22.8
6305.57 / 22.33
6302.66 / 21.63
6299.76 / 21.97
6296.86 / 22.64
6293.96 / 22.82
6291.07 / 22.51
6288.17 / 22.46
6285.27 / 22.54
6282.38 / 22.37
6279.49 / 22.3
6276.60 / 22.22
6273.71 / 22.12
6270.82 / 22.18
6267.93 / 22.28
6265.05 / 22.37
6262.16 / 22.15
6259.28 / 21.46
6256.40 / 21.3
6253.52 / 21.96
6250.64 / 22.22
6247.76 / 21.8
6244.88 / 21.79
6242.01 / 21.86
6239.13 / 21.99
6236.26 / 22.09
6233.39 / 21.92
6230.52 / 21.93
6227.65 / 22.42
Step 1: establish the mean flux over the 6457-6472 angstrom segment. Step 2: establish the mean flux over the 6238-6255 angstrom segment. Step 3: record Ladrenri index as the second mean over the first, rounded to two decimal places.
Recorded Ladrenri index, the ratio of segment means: 1.00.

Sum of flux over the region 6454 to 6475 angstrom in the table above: 153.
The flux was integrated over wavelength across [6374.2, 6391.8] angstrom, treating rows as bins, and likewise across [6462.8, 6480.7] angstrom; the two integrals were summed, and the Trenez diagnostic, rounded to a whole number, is 788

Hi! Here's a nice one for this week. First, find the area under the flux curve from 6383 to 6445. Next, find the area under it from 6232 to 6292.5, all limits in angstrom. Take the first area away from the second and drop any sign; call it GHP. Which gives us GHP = 25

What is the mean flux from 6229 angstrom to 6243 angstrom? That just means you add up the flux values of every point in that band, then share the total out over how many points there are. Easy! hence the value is 22.0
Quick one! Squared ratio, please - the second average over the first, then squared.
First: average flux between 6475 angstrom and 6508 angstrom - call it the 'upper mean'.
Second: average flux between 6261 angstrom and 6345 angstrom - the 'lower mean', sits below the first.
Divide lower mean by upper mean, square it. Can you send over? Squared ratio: 1.048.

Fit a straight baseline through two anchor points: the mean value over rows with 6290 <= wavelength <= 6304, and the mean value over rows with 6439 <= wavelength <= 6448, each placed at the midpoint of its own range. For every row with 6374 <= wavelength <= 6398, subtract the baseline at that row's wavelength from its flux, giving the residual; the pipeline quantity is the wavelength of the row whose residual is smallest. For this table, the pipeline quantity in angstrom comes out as 6384.46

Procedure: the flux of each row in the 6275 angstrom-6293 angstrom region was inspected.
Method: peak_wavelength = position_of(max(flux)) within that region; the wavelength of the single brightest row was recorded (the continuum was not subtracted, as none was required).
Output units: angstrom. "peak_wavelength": 6285.27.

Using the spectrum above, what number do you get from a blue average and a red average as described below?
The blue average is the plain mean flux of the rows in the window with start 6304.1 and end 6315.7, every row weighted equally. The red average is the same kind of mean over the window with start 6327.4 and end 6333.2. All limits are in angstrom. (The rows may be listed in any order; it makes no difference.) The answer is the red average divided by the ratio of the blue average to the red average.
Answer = 22.3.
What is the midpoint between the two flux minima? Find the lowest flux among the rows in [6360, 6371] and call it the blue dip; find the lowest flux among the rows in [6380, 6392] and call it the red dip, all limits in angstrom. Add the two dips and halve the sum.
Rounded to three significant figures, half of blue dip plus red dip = 22.0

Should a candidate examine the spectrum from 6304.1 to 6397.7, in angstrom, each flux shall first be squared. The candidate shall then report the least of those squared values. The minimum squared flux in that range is 482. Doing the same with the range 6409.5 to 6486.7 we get 453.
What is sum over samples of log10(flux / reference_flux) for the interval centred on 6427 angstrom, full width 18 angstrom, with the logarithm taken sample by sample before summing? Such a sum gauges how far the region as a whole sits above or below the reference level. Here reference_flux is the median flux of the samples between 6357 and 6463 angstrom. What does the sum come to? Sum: -0.03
